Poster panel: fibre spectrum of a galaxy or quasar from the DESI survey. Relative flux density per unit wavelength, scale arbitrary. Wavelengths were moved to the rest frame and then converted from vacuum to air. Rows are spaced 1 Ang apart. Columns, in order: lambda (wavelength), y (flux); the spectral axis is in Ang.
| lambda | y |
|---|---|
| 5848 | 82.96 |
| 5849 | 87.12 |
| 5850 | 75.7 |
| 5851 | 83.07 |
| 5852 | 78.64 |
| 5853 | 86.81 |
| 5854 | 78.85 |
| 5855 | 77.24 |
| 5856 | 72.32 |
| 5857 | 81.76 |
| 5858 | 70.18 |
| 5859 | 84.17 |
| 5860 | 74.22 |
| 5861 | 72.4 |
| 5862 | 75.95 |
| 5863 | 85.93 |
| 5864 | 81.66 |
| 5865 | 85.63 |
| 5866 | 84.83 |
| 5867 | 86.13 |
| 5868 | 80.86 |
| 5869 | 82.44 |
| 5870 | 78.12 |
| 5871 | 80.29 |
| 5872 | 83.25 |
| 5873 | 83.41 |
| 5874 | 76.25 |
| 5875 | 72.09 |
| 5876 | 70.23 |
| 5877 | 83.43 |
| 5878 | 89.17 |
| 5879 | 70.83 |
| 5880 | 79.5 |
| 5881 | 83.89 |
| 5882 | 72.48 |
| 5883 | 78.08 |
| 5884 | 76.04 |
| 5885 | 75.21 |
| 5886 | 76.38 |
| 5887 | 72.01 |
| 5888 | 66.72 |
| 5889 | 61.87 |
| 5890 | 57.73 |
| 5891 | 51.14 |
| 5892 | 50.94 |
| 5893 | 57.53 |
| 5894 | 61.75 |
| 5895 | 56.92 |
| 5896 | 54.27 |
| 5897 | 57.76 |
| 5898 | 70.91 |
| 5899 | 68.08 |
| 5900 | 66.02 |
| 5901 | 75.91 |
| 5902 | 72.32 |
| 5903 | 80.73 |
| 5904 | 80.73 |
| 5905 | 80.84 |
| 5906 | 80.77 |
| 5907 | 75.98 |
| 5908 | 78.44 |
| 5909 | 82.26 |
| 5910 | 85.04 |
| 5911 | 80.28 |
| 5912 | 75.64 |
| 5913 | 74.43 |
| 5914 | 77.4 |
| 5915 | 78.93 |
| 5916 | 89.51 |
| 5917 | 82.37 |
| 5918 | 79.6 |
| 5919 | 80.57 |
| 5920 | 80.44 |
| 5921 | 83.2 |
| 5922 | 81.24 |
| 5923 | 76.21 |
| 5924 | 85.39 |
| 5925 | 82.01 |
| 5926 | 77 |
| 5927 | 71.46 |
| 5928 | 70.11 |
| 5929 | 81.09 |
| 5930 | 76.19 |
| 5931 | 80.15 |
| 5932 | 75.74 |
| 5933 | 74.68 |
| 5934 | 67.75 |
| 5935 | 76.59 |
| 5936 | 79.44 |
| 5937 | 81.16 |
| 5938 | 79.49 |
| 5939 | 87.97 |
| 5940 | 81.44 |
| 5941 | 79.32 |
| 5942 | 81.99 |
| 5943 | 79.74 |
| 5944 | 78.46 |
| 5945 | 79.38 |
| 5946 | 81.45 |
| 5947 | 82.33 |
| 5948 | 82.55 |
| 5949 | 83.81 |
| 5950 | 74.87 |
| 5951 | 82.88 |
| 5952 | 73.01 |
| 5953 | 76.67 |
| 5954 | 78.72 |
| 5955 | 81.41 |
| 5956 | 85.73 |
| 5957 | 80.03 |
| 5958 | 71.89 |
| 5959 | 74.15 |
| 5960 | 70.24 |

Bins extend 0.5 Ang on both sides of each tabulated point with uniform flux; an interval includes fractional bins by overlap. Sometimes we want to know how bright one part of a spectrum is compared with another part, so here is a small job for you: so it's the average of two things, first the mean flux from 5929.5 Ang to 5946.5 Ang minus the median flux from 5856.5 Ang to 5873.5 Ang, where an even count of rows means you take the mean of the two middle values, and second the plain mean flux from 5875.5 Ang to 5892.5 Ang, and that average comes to 34.3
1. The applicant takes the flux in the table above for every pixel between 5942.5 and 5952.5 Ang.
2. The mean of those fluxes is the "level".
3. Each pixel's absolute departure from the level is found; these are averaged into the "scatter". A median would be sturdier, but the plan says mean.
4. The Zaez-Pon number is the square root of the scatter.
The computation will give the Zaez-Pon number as 1.7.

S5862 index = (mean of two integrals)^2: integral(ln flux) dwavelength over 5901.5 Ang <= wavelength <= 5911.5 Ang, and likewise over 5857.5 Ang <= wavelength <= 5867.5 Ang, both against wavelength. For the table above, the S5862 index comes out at 1918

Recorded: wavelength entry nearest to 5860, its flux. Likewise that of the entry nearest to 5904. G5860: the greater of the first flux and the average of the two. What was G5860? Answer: 77.5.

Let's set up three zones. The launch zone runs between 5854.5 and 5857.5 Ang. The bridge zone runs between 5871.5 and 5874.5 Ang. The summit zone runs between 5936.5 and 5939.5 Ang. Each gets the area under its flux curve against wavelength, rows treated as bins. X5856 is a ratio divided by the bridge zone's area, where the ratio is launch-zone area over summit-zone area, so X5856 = 0.0038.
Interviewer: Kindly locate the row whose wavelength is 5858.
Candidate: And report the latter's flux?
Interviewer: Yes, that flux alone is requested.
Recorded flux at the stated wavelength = 70.18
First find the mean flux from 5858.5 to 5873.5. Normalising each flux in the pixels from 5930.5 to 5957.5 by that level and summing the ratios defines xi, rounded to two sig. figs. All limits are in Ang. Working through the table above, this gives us 26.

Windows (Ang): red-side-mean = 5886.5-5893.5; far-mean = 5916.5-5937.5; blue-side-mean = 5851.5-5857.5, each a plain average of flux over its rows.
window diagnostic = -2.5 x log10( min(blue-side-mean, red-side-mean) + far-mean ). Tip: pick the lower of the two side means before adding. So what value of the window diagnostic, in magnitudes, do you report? -5.35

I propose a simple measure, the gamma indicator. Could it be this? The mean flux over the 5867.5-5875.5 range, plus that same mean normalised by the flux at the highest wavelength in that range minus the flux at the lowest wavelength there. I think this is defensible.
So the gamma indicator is 71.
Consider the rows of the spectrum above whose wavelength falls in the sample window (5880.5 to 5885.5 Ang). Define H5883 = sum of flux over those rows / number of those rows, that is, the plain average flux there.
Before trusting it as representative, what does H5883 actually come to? 77.1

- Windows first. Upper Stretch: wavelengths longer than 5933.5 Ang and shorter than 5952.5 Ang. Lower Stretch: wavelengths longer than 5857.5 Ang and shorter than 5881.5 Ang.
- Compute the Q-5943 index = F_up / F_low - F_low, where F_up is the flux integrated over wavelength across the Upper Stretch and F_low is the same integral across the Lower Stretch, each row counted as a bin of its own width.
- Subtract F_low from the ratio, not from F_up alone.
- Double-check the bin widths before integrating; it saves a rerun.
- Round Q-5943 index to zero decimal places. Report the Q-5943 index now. -1914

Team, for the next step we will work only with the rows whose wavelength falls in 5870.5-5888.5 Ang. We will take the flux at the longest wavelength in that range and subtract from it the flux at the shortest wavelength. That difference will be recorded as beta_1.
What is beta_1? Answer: -14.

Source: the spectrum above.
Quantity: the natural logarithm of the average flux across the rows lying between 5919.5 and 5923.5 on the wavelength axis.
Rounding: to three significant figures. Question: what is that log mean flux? 4.39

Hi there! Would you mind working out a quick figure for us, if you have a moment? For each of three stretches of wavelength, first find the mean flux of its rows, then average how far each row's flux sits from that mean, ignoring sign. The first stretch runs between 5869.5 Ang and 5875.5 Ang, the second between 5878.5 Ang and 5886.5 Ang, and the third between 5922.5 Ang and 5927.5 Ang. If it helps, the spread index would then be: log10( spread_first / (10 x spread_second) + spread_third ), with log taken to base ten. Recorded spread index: 0.638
